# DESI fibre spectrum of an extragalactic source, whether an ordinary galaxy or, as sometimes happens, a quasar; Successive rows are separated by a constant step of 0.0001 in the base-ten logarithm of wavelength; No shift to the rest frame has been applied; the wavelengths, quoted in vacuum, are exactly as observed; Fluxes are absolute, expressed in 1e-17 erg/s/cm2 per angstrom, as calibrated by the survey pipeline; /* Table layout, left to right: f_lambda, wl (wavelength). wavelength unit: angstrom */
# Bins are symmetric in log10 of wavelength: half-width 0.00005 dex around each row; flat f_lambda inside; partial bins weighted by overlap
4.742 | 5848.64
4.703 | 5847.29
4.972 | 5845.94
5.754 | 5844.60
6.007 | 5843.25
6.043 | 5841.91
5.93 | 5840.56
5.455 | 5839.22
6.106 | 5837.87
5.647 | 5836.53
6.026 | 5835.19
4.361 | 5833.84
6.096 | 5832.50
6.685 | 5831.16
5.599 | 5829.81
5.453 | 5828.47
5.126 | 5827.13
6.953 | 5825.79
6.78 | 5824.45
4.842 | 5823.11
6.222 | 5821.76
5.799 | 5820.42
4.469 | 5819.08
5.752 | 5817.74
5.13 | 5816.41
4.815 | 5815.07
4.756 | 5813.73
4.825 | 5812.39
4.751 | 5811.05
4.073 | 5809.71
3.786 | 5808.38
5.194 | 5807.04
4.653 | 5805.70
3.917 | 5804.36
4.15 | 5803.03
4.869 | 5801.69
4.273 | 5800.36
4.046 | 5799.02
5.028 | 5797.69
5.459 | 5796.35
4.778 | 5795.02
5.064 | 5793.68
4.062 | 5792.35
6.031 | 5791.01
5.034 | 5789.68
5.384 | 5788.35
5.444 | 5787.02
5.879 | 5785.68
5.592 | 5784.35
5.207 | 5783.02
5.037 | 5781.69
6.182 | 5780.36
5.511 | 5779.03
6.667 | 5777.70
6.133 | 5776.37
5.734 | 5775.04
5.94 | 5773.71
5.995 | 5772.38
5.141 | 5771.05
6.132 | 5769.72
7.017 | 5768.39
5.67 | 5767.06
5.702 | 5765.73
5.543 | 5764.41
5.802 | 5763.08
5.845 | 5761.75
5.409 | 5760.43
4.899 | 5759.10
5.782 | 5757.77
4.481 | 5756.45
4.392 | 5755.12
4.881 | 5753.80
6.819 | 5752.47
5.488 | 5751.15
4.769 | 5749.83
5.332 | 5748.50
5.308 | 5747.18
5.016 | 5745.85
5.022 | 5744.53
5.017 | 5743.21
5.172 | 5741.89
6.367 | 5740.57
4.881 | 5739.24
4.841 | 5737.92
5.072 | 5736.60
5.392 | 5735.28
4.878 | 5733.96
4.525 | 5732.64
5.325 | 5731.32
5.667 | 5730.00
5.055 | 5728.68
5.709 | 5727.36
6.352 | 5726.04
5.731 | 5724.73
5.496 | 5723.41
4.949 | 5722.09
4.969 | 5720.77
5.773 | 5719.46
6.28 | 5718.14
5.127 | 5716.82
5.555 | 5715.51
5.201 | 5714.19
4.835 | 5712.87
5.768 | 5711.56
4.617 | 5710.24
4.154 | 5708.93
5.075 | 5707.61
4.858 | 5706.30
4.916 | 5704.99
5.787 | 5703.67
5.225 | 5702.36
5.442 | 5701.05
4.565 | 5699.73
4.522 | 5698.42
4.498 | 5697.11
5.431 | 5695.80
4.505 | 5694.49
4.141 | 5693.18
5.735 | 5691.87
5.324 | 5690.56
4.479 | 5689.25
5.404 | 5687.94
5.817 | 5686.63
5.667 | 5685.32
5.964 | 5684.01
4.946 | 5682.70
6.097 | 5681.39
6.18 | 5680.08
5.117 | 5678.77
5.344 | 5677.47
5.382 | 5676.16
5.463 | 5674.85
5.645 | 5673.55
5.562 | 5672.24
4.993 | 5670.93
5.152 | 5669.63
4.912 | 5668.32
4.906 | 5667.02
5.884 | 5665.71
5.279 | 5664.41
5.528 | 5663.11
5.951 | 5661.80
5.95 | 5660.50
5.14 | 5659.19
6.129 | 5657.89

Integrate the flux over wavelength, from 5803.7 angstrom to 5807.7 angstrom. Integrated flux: 18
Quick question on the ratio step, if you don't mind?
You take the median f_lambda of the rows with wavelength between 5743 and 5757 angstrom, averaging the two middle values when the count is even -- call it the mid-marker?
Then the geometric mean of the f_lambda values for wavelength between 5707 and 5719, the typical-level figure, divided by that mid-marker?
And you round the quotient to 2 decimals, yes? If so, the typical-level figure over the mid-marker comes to 1.03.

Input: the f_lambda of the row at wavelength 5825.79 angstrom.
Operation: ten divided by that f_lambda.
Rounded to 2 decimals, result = 1.44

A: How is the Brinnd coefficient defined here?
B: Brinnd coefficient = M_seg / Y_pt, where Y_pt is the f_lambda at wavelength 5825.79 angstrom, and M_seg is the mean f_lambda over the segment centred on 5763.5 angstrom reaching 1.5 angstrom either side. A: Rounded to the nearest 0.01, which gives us 0.82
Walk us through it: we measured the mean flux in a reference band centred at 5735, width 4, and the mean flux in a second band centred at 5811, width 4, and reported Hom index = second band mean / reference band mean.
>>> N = 0.89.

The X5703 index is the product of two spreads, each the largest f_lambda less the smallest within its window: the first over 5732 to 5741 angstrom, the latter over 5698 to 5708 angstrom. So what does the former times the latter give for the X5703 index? 2.3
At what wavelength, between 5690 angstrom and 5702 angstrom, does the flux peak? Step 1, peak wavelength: 5691.87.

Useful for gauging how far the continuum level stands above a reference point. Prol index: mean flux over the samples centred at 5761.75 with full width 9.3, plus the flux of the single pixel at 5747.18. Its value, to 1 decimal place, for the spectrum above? 10.9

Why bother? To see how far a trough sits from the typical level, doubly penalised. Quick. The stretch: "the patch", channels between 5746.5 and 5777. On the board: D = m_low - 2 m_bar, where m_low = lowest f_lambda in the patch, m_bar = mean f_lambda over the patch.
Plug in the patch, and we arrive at -6.8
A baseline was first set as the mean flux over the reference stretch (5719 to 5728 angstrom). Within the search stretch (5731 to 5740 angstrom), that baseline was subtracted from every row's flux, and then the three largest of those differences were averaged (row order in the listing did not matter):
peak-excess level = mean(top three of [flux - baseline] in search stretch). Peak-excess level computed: -0.3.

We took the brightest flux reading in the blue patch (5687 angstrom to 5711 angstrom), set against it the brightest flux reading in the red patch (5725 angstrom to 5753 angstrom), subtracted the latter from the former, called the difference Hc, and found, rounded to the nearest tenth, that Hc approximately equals -1.0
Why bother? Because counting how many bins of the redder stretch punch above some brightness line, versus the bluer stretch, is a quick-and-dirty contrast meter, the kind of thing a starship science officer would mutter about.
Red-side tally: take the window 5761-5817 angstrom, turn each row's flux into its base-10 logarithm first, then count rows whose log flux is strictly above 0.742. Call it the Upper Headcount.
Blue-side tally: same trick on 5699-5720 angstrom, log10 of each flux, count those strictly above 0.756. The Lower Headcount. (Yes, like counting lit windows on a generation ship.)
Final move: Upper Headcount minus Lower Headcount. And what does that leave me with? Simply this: 12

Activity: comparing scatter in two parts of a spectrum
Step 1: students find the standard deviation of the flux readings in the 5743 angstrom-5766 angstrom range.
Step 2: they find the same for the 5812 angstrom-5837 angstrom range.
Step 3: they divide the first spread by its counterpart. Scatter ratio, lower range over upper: 0.74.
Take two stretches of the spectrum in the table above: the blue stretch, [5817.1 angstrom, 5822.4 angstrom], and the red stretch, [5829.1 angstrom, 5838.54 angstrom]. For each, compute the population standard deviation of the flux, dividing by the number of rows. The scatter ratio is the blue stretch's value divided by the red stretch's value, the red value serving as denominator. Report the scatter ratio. 0.98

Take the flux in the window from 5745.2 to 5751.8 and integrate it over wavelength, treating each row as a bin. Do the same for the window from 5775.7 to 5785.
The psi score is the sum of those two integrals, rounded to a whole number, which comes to 88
